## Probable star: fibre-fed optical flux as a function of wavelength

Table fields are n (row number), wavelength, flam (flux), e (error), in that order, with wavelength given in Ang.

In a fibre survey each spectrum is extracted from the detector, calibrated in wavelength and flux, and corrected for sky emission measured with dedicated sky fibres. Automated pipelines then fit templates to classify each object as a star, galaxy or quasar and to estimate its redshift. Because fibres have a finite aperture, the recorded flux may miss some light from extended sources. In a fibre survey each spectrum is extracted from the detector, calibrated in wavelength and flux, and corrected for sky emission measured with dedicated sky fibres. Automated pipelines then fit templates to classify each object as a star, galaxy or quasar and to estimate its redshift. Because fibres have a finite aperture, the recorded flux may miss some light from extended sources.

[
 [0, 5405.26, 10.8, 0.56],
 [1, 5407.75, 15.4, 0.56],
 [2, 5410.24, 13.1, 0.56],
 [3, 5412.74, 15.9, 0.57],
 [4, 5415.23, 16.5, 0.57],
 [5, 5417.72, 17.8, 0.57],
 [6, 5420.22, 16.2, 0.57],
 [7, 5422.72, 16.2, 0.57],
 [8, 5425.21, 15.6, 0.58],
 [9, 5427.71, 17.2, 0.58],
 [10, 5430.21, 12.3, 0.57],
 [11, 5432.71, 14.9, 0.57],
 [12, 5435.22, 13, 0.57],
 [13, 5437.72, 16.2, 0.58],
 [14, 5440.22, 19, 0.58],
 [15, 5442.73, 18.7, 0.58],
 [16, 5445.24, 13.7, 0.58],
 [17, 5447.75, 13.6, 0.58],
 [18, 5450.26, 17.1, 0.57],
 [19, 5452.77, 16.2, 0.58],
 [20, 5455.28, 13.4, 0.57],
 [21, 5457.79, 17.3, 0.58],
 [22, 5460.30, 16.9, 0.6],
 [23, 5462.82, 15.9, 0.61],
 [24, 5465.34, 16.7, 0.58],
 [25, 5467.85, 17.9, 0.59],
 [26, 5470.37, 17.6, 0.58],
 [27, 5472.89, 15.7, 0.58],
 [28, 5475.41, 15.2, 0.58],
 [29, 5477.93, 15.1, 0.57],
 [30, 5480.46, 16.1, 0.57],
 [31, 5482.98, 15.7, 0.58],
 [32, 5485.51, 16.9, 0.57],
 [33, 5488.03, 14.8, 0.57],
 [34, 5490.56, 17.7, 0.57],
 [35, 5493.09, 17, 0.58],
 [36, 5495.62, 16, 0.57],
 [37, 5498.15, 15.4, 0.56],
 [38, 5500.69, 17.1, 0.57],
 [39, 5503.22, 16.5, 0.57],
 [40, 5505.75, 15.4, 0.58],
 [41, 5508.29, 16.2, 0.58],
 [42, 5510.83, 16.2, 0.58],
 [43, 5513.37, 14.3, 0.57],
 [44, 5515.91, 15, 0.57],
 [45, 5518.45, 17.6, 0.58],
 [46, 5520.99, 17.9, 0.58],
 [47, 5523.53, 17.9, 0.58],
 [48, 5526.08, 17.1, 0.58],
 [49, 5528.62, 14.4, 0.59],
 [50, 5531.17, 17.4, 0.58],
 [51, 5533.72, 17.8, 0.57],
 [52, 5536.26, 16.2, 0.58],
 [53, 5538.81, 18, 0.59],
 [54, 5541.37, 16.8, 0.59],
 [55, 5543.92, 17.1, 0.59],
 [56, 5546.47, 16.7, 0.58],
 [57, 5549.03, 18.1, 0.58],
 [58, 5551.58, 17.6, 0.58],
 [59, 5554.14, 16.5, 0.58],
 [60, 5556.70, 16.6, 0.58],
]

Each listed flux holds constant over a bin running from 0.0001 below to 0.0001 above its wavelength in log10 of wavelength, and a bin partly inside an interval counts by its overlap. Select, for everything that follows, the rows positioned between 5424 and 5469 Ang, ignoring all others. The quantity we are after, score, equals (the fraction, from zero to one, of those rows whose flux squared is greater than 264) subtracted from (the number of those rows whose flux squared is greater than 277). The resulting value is 8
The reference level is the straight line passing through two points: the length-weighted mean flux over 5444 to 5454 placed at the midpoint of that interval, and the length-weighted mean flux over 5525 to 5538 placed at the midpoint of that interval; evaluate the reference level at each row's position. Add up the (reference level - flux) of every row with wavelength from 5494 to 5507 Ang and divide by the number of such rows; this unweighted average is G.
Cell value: 0.00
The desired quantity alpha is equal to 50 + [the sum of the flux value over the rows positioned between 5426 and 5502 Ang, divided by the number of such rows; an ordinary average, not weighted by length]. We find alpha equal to 66.01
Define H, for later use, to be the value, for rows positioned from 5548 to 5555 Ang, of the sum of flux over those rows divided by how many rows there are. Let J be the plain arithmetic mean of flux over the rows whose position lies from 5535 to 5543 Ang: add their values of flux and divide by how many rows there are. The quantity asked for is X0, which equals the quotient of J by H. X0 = 0.98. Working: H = 17.4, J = 17.0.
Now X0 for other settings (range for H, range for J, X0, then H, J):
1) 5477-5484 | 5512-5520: 1.00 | 15.6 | 15.6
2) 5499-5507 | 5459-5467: 1.01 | 16.3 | 16.5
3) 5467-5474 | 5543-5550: 1.01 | 17.1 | 17.3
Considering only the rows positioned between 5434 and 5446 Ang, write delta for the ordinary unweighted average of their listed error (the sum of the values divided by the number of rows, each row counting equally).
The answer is 0.578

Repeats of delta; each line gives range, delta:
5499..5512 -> 0.576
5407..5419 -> 0.566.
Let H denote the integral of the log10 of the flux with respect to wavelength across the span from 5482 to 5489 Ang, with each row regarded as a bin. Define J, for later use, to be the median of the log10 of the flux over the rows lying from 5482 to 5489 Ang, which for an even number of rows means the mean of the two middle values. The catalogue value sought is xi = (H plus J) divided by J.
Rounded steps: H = 8.4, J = 1.20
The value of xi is 8.0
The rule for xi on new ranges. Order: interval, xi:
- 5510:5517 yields 8.0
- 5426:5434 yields 9.0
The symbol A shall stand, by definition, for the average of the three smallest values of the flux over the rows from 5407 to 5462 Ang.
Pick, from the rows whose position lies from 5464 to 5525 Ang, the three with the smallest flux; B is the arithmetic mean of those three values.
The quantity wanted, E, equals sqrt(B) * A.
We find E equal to 49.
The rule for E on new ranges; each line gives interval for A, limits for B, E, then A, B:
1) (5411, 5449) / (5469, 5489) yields 50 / 13.0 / 15.0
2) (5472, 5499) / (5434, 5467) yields 55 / 15.0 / 13.3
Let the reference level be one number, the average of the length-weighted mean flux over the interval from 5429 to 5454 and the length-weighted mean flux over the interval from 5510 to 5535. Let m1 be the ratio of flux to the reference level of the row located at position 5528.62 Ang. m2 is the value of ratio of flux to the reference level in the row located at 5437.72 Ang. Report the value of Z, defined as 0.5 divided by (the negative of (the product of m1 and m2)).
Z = -0.550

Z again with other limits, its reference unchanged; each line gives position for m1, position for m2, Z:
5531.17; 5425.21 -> -0.473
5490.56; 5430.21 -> -0.590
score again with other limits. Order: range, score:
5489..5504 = 2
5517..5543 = 7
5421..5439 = 1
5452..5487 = 6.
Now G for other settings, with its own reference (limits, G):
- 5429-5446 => -0.46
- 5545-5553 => -0.52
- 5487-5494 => -0.60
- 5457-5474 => -1.42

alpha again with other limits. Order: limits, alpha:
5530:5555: 67.22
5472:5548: 66.37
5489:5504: 66.62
